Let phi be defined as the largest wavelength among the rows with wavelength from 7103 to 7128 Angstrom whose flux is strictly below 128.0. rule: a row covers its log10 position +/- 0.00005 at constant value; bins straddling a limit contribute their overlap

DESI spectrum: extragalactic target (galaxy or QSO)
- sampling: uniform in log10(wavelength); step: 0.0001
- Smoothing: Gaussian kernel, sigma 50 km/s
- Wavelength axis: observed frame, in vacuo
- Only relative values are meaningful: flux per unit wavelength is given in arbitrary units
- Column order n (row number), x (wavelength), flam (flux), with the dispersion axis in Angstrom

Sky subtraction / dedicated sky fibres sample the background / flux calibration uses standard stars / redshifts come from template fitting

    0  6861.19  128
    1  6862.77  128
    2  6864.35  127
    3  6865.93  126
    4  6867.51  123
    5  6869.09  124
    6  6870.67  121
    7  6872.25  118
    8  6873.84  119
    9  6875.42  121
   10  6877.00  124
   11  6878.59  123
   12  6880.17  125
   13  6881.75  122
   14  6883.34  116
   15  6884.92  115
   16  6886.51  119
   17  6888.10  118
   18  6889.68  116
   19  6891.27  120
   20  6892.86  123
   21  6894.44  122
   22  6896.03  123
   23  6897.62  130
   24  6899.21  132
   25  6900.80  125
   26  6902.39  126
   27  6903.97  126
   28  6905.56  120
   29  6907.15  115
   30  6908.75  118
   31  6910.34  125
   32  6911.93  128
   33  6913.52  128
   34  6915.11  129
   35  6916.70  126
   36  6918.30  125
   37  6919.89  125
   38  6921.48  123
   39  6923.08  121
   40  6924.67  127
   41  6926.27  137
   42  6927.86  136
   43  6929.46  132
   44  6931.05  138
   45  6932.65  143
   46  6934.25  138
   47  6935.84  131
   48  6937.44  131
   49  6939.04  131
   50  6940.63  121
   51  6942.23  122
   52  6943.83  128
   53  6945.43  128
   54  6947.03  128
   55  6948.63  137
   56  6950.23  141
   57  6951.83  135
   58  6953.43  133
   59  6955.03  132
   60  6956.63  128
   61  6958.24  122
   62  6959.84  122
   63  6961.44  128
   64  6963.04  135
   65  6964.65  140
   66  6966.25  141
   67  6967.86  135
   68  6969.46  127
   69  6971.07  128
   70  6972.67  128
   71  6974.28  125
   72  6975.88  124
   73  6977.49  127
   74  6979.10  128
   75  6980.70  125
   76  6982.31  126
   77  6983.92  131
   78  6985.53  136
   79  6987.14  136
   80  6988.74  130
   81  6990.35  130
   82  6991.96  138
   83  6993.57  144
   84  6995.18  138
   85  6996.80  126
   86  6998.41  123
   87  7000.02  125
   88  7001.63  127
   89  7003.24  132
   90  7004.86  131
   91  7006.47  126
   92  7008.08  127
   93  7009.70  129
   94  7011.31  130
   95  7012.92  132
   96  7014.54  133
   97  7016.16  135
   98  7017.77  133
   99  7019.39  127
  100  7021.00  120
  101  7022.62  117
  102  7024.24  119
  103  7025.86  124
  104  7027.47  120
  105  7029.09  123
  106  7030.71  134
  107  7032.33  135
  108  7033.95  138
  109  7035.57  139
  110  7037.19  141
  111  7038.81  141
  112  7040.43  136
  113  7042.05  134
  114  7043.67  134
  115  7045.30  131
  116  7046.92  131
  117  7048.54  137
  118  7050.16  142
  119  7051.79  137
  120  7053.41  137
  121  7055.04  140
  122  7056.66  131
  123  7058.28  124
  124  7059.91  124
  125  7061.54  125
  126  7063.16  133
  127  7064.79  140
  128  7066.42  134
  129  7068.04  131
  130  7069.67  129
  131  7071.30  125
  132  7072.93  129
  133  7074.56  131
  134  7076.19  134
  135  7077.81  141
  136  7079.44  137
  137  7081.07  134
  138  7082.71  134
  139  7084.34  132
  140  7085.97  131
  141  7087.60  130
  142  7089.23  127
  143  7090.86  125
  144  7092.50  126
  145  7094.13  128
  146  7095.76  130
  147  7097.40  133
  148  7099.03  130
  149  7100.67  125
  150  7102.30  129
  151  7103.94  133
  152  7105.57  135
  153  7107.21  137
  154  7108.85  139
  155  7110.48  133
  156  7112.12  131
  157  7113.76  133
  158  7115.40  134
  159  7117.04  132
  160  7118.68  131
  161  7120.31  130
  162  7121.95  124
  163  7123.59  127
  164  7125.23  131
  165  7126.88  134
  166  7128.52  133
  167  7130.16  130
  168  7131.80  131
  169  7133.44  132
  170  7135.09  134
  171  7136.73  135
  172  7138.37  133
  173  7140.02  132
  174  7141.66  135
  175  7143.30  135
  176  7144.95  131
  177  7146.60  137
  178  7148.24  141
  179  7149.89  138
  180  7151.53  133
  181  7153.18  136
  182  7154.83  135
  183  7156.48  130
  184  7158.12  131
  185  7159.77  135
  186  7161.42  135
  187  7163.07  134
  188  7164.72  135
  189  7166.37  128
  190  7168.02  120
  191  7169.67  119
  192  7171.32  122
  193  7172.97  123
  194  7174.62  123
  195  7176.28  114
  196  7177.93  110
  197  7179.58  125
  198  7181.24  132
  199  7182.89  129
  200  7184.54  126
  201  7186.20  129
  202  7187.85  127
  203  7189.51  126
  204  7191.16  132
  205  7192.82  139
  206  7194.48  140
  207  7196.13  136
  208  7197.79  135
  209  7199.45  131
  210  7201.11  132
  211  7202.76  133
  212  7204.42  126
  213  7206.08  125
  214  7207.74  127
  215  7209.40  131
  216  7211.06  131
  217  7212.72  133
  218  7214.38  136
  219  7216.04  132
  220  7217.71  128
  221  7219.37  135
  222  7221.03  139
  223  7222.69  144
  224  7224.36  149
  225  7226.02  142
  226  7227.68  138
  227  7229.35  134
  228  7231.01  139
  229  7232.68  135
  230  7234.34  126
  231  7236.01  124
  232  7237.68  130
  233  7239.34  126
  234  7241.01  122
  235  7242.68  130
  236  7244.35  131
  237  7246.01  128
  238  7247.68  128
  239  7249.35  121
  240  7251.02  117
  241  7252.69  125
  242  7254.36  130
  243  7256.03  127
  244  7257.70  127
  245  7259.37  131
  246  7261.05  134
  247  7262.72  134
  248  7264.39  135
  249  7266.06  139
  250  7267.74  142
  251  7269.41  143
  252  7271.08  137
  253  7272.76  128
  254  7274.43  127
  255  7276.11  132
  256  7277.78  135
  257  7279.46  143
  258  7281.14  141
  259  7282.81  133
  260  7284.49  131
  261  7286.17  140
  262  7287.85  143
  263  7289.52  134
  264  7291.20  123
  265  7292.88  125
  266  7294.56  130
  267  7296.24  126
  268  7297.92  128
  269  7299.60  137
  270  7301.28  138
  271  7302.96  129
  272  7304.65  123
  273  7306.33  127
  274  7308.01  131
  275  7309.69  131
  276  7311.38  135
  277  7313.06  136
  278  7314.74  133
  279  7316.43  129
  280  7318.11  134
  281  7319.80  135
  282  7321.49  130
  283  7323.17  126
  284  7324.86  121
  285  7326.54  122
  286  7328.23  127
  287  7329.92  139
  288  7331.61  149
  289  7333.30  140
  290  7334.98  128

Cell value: 7123.59 Angstrom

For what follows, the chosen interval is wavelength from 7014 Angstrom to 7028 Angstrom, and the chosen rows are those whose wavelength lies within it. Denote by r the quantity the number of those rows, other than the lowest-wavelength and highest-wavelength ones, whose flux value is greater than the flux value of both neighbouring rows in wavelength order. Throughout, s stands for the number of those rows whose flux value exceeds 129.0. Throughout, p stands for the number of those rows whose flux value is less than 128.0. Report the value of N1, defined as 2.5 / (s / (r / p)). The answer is 0.28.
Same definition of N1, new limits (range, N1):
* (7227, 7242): 0.25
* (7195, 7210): 0.14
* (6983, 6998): 0.31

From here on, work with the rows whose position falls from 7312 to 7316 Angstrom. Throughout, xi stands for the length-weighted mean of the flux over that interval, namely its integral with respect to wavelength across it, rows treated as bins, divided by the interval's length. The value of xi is 134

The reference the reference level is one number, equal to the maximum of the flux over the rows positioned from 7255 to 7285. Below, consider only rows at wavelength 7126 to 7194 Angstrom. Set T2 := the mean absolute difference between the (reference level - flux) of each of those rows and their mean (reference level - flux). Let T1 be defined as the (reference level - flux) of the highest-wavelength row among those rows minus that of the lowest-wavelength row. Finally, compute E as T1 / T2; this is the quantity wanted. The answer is -1.0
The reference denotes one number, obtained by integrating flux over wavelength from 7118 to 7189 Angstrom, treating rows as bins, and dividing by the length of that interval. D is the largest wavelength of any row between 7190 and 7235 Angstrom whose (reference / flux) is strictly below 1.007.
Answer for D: 7232.68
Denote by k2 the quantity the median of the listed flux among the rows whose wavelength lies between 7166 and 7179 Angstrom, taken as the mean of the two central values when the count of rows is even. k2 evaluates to 121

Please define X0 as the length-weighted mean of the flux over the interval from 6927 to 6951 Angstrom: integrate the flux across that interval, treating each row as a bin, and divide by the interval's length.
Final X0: 132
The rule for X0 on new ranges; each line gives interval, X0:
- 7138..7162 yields 134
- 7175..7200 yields 129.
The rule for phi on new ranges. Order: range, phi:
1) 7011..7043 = 7029.09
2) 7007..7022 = 7021.00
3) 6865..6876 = 6875.42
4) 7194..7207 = 7206.08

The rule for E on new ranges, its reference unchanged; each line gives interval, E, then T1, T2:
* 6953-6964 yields -0.5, -2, 4.1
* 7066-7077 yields 0.0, 0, 2.4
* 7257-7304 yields -0.4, -2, 4.9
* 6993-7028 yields 4.7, 24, 5.1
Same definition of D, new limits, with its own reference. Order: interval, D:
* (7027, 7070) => 7069.67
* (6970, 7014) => 7012.92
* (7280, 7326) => 7321.49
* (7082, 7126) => 7125.23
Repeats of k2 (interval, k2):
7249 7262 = 127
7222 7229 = 143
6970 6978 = 127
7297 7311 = 130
